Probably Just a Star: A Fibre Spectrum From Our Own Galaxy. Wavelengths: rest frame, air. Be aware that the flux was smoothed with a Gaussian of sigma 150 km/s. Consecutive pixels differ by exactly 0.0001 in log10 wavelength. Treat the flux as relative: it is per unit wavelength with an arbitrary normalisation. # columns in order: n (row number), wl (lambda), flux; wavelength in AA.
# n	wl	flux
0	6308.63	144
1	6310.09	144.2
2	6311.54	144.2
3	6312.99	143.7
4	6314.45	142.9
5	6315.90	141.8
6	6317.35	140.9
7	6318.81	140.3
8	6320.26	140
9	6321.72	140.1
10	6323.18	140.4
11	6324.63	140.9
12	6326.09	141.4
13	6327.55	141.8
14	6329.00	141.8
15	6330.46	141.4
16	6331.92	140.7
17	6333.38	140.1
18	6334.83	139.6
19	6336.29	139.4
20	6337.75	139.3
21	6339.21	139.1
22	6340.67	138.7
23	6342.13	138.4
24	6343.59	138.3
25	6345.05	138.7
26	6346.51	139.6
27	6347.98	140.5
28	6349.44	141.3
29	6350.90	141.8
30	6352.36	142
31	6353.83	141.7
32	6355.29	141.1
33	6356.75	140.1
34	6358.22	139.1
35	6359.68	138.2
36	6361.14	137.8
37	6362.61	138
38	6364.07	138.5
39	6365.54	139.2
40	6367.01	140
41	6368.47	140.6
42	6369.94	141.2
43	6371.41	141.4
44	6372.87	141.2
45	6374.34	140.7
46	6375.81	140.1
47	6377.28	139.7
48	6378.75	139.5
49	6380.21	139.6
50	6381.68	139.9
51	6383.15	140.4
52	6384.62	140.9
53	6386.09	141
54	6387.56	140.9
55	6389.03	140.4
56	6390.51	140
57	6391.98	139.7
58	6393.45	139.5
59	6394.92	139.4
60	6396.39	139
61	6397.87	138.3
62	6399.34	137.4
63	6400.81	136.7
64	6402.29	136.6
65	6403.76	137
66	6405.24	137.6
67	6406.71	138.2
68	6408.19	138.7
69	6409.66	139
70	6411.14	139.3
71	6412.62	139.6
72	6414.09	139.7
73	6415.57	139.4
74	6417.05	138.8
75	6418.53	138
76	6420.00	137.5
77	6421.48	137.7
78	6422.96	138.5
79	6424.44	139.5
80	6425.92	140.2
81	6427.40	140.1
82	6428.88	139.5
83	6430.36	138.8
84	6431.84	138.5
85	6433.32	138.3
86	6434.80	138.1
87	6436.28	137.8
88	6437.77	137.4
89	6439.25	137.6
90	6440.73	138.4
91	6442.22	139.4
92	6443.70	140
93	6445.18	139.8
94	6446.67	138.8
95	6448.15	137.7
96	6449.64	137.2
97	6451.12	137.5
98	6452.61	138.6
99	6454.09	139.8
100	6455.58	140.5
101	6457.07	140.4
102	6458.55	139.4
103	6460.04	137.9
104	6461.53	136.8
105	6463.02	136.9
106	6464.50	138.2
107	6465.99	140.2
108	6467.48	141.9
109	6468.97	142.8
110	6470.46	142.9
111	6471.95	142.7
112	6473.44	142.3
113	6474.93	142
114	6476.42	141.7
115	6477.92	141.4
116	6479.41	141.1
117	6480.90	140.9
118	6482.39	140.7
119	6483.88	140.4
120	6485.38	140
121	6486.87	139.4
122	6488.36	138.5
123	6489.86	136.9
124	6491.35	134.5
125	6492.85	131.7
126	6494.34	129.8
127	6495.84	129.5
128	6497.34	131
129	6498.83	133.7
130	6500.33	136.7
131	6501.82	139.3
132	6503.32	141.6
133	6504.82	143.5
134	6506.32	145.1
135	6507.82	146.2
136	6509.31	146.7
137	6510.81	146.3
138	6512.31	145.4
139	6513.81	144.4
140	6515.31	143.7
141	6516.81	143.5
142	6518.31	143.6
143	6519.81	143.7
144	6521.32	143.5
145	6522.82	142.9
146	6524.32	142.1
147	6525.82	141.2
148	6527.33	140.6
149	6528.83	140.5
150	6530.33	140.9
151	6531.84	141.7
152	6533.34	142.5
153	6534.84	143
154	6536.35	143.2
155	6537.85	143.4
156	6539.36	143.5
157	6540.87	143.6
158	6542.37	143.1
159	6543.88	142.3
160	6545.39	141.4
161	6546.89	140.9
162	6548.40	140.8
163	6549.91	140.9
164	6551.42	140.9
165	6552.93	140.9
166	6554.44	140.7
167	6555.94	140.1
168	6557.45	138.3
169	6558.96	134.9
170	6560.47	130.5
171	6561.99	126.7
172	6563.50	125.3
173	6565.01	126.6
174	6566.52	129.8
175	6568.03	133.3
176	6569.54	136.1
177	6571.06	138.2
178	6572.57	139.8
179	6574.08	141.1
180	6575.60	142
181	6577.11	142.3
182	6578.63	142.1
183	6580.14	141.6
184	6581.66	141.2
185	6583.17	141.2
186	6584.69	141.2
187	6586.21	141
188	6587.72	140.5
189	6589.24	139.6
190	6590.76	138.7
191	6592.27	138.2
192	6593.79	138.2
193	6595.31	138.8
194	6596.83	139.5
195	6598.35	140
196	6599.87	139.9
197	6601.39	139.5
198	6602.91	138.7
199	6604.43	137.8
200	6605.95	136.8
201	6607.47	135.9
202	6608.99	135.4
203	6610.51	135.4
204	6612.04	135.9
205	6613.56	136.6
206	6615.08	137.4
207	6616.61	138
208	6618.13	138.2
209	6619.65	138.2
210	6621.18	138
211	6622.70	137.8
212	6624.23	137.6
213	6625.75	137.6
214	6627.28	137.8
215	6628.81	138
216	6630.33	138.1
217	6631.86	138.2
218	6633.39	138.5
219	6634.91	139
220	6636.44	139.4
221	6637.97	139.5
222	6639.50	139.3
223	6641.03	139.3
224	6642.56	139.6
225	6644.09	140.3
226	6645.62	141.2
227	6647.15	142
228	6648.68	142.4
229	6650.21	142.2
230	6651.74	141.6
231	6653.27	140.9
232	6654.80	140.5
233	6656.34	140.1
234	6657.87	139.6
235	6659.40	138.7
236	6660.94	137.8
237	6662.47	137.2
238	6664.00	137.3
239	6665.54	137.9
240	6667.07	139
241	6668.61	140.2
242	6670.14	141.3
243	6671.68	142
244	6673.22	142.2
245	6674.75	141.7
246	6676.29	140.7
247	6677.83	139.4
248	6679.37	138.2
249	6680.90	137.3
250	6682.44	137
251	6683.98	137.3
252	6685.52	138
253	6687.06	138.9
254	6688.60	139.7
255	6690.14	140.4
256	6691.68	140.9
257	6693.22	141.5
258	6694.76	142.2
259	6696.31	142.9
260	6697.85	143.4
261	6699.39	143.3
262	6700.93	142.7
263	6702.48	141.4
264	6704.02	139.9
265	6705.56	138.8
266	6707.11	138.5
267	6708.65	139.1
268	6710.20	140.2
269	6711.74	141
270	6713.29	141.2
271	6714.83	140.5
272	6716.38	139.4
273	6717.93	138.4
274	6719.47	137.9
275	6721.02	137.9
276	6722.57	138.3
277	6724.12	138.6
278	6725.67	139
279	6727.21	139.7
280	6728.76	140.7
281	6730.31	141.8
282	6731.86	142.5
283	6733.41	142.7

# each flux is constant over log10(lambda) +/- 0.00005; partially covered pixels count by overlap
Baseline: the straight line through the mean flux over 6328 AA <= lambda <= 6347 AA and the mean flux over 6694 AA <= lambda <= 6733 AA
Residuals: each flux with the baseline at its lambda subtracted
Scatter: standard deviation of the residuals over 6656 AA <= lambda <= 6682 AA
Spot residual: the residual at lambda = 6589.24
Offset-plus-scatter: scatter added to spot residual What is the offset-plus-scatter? 1.1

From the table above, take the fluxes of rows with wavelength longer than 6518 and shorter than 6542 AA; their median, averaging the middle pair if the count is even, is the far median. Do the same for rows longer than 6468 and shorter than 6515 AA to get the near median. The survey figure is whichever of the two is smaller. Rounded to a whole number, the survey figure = 141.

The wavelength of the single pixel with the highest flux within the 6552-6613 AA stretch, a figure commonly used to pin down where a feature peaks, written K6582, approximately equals 6577.11 AA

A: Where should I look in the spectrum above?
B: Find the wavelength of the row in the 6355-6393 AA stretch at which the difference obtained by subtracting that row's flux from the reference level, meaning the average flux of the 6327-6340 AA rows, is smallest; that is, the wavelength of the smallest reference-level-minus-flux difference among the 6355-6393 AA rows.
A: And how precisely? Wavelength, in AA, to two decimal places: 6371.41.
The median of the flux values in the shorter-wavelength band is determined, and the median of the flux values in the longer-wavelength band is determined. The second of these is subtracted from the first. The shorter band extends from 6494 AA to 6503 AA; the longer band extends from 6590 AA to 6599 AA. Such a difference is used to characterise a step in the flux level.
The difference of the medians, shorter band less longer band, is -6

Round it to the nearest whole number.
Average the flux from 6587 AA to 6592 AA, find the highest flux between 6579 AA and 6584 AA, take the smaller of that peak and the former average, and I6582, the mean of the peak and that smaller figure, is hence 141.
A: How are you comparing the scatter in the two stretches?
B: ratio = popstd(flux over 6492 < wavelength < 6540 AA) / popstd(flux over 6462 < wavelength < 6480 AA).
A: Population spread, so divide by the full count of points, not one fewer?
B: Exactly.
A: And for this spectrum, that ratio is 2.6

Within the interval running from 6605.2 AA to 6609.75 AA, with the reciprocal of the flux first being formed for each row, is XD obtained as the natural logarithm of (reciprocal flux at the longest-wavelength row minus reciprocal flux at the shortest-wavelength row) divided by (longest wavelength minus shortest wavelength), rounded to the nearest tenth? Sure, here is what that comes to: -10.6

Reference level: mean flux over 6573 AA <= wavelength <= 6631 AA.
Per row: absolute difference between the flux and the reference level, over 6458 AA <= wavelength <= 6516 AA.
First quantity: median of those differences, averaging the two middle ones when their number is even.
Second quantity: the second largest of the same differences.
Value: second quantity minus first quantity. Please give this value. 6.0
